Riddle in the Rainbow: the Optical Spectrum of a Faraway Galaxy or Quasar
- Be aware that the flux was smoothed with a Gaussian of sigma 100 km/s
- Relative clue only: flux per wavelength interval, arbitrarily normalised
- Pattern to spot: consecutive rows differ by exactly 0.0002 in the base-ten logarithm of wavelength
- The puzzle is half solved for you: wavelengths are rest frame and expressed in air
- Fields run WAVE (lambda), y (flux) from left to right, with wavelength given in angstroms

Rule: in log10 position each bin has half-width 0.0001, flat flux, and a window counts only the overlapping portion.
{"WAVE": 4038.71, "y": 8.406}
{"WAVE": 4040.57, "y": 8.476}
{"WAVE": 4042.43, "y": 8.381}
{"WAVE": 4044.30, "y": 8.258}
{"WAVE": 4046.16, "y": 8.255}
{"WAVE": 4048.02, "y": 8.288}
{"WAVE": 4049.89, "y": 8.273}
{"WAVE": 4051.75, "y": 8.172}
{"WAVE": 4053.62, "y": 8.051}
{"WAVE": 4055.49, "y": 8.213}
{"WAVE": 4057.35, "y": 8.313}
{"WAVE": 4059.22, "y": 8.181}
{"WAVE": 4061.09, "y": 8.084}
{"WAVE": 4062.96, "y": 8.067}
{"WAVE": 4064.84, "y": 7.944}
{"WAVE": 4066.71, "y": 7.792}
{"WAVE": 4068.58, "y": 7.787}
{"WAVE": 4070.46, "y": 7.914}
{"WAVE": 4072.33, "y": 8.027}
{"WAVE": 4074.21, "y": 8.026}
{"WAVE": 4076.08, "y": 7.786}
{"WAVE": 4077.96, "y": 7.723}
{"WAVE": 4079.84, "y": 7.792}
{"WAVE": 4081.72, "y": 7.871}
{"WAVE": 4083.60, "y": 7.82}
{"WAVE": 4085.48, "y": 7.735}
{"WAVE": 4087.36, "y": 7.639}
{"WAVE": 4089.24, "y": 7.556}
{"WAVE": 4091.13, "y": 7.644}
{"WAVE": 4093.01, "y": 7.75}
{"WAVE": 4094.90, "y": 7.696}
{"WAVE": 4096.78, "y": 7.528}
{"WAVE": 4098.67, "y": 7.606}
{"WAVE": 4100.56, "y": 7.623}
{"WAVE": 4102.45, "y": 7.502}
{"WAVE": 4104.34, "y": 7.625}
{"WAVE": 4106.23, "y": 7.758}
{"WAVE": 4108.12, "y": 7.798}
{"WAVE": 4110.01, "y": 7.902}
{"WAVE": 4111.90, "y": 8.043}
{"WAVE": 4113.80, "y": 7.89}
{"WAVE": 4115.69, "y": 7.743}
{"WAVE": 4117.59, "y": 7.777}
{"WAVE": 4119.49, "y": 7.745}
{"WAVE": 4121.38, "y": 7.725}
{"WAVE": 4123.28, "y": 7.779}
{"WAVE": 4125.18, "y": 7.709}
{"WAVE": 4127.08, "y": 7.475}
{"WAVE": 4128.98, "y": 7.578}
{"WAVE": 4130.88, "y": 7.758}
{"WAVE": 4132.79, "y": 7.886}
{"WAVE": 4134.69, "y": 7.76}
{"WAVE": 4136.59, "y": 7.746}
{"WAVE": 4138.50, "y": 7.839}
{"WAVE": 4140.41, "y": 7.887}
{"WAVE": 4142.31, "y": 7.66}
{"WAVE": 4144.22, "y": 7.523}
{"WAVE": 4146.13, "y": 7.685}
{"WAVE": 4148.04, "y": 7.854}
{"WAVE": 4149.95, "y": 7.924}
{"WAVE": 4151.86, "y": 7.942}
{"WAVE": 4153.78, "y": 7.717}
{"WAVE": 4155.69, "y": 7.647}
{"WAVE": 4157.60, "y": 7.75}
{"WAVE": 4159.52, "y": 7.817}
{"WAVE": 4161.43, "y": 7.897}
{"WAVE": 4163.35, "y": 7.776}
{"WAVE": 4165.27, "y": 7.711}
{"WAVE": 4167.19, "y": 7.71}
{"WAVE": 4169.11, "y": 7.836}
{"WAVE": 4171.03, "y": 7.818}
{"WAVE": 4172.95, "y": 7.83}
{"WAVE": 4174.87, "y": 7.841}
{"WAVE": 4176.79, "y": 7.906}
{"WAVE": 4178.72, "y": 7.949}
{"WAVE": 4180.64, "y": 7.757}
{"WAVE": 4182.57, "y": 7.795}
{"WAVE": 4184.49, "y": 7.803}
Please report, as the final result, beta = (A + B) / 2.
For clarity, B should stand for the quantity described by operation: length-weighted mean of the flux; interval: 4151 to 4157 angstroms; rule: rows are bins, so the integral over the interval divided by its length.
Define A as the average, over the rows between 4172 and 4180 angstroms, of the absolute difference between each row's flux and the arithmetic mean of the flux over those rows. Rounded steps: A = 0.05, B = 7.76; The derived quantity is 3.91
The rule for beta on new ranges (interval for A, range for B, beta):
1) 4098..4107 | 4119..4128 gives 3.87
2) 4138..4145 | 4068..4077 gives 4.03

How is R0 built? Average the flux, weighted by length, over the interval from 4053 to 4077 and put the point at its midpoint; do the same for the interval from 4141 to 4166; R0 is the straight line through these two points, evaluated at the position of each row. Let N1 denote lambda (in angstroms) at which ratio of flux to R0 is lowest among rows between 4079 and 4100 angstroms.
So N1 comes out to 4096.78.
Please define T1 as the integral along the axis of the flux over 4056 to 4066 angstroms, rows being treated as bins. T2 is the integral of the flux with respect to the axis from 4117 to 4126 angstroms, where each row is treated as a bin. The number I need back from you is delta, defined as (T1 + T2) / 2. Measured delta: 75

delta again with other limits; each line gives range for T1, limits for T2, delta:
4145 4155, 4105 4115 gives 78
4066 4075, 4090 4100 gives 74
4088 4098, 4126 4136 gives 77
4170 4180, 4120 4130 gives 78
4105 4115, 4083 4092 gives 74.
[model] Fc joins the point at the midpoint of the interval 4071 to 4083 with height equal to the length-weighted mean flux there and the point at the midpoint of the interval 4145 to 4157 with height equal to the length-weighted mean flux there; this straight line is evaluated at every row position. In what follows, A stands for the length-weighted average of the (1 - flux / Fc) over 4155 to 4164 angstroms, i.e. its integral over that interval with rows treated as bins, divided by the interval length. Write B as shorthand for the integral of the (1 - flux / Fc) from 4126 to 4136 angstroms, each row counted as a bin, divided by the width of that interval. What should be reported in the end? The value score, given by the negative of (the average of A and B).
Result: -0.008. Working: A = 0.000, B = 0.015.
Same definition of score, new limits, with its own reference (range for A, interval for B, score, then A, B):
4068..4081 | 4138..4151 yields -0.003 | 0.001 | 0.004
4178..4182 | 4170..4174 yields 0.009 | -0.011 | -0.007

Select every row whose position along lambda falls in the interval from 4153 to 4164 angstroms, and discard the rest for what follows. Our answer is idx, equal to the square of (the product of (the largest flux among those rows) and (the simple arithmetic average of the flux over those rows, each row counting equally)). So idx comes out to 3762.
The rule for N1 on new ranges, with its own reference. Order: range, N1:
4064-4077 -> 4066.71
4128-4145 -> 4144.22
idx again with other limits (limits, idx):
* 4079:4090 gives 3707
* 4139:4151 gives 3777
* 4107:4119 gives 3995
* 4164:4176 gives 3732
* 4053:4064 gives 4592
